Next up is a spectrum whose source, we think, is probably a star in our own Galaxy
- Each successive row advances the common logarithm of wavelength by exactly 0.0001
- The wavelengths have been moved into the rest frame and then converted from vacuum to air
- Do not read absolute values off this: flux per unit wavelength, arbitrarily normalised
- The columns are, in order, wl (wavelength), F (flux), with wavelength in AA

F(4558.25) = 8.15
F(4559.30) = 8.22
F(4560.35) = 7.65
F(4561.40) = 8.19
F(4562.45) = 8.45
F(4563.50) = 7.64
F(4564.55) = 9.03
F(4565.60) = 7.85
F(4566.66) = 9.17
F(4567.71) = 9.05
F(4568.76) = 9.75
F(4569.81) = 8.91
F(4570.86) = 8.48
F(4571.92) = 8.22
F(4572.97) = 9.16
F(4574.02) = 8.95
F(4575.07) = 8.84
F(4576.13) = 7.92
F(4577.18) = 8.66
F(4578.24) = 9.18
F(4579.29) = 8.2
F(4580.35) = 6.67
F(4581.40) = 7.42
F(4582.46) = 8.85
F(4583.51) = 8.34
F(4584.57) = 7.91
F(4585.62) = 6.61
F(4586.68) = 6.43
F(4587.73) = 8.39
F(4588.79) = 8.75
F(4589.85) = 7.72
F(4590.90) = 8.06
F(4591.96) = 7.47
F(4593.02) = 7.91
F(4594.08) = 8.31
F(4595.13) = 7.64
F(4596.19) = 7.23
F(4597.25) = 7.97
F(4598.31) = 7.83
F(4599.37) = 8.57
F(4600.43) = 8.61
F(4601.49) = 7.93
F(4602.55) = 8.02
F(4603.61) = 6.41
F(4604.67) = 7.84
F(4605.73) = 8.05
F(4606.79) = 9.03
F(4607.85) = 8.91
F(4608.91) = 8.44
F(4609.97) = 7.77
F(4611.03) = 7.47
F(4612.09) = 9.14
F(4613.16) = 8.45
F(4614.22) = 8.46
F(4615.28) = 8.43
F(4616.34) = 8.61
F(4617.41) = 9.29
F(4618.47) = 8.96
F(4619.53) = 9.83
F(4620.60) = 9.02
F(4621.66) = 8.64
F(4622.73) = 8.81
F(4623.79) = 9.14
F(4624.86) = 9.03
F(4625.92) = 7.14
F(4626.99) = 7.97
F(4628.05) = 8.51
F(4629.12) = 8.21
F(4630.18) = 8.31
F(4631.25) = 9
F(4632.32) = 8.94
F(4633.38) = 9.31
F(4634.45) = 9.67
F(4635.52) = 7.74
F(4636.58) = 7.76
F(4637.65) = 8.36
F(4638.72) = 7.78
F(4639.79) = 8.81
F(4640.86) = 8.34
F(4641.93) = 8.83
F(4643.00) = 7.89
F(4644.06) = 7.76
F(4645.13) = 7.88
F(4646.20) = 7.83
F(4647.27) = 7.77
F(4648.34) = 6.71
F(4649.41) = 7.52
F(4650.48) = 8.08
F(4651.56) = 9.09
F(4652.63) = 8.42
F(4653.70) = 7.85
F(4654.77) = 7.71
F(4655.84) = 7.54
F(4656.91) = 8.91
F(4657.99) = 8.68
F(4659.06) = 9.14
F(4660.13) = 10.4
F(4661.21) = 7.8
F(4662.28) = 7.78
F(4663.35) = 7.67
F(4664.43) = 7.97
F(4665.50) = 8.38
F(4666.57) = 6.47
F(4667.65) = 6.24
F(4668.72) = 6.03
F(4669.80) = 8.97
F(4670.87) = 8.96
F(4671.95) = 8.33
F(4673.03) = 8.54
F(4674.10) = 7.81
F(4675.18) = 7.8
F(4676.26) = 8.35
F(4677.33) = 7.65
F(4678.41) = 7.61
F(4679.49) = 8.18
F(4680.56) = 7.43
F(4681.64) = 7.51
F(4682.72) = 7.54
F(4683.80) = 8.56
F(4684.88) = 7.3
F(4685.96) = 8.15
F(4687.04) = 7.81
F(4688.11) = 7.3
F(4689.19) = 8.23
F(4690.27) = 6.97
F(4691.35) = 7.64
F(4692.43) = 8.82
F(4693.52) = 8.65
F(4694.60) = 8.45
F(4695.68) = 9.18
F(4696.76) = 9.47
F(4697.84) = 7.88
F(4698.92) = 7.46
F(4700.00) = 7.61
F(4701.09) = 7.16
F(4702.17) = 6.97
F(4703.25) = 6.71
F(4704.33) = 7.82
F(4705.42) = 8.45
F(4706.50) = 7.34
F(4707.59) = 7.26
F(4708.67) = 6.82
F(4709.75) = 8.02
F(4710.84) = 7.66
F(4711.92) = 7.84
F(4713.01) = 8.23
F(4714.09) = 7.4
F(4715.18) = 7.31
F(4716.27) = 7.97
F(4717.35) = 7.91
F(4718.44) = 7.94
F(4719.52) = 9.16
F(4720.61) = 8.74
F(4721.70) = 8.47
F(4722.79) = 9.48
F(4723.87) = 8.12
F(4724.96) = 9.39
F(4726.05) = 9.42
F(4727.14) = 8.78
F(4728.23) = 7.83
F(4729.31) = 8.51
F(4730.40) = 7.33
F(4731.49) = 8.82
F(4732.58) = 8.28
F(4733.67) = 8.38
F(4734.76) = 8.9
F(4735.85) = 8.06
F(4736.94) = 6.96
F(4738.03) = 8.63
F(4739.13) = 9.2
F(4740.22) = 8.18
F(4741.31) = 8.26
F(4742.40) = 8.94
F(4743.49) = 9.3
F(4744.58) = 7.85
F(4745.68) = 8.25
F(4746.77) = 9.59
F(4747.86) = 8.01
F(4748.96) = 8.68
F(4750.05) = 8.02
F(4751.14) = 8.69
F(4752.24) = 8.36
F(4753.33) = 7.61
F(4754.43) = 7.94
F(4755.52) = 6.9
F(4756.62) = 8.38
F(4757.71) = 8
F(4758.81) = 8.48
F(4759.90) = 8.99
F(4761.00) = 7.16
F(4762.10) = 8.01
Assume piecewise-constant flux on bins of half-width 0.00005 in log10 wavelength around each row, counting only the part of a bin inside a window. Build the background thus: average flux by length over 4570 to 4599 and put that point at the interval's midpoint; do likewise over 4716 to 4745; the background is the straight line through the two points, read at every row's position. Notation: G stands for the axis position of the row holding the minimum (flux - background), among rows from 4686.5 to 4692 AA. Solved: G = 4690.27 AA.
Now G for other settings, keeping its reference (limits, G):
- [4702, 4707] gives 4703.25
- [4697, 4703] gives 4702.17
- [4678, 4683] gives 4680.56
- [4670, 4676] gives 4675.18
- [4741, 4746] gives 4744.58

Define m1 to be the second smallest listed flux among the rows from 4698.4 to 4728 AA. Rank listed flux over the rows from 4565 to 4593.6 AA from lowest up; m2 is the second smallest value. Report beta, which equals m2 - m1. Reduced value -0.21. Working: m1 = 6.82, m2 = 6.61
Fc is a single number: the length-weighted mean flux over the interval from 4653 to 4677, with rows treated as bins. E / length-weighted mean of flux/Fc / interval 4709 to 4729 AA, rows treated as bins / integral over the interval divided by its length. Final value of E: 1.03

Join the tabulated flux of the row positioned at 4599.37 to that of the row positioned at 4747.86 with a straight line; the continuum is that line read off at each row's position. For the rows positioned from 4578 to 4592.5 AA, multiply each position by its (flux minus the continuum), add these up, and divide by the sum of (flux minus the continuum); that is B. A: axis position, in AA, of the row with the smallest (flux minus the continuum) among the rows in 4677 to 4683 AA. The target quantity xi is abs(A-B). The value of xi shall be 94.8 AA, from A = 4680.56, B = 4585.7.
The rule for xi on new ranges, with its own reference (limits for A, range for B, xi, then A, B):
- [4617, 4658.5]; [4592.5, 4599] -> 52.5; 4648.34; 4595.9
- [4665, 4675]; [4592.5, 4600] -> 72.9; 4668.72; 4595.9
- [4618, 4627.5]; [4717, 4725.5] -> 96.8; 4625.92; 4722.7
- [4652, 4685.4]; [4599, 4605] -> 65.4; 4668.72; 4603.4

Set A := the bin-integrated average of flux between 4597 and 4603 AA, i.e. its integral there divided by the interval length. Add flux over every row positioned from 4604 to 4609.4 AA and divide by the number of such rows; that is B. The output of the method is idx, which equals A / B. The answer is 0.97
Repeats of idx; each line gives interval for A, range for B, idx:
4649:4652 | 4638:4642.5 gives 0.97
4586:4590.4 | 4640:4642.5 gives 0.91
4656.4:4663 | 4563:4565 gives 1.05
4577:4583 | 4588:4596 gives 1.02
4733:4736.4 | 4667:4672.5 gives 1.10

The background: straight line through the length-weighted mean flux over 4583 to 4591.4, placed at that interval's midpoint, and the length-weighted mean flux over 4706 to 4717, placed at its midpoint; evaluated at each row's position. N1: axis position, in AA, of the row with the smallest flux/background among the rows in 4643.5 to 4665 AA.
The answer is 4648.34 AA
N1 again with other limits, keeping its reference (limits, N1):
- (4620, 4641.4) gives 4625.92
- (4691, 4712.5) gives 4703.25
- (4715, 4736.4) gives 4715.18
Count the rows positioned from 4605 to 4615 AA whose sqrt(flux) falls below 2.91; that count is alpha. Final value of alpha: 6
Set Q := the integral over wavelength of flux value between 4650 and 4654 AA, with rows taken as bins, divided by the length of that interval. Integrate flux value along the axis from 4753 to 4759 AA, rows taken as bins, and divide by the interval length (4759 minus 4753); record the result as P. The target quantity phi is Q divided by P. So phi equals 1.07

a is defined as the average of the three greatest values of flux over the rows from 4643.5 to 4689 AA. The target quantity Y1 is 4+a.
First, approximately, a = 9.54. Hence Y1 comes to 13.54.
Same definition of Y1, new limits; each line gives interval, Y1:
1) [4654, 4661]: 13.48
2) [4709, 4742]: 13.43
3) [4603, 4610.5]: 12.79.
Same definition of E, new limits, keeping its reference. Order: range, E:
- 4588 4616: 1.00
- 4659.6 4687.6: 0.98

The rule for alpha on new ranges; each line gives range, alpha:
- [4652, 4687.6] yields 25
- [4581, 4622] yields 26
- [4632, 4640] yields 4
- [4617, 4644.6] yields 11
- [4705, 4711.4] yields 6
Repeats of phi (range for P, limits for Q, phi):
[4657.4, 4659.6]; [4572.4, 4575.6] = 1.01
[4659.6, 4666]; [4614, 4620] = 1.08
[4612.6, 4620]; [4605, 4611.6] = 0.94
